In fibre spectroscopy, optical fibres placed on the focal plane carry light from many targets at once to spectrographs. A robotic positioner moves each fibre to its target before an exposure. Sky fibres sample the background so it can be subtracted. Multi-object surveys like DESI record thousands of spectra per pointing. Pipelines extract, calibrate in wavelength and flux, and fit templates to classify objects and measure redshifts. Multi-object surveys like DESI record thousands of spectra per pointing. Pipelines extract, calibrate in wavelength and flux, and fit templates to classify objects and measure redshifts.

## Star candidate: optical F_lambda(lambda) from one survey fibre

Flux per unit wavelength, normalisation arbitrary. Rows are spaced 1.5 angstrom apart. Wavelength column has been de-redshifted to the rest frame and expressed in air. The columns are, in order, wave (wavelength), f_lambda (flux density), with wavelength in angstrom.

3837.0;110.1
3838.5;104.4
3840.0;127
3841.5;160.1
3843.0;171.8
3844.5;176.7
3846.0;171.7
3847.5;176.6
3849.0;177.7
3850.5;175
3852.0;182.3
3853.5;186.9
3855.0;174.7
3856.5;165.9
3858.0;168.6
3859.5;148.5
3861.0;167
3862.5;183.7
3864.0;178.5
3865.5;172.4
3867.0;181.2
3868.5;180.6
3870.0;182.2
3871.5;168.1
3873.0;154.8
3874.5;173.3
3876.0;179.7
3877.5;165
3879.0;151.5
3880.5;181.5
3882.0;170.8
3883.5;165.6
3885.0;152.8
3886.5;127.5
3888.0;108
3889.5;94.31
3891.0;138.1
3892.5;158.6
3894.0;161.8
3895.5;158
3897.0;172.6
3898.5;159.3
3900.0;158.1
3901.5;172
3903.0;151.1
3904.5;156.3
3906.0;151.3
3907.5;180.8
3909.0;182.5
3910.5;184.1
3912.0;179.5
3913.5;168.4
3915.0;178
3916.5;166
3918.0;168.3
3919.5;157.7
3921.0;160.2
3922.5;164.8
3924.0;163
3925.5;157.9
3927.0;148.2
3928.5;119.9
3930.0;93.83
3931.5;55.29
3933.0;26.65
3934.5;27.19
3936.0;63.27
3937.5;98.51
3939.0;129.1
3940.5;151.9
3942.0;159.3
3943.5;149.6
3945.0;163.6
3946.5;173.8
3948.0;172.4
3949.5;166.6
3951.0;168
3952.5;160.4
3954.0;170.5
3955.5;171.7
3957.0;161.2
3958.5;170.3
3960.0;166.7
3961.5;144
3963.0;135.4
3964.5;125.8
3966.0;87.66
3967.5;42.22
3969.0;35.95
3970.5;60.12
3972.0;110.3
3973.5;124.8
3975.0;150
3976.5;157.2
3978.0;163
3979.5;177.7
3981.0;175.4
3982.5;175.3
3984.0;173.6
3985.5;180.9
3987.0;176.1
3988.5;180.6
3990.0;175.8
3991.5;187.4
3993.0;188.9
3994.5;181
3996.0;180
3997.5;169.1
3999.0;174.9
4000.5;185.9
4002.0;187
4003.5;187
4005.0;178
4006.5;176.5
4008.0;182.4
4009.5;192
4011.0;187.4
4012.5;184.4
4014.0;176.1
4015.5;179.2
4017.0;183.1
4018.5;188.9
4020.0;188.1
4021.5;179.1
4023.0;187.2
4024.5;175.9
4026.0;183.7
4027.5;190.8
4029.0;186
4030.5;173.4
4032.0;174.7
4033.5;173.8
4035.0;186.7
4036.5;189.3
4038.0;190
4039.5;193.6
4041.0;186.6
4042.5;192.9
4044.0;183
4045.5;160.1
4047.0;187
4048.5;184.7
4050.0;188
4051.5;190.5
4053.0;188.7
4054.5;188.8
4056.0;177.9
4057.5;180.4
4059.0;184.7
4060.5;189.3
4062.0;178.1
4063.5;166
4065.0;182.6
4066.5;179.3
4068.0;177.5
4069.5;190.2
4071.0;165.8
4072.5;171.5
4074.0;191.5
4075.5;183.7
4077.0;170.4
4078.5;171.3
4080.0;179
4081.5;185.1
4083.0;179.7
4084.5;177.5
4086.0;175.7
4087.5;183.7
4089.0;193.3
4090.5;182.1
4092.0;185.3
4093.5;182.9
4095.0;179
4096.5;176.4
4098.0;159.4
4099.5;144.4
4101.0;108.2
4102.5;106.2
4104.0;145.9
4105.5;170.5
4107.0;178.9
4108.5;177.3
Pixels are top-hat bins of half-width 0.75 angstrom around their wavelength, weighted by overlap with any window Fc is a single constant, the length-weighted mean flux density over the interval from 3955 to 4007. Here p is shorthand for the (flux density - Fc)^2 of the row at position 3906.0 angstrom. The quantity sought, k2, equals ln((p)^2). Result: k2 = 5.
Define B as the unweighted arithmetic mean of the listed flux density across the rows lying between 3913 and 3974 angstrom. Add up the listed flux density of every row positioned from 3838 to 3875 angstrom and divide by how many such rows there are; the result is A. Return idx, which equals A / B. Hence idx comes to 1.27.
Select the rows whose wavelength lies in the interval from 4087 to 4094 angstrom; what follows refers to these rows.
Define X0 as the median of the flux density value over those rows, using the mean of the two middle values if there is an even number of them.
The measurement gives 184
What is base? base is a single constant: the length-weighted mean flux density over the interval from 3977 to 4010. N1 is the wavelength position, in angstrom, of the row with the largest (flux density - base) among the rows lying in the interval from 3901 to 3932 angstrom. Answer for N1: 3910.5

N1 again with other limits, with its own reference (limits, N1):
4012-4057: 4039.5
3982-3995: 3993.0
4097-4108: 4107.0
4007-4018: 4009.5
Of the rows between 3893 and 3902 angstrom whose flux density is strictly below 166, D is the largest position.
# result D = 3900.0 angstrom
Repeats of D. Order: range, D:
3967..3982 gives 3978.0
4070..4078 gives 4071.0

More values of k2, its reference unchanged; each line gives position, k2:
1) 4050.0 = 14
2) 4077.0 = 11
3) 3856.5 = 10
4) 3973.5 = 14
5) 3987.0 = 12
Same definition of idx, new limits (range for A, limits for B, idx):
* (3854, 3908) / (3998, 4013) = 0.88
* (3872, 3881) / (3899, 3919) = 0.99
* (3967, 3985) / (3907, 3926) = 0.76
